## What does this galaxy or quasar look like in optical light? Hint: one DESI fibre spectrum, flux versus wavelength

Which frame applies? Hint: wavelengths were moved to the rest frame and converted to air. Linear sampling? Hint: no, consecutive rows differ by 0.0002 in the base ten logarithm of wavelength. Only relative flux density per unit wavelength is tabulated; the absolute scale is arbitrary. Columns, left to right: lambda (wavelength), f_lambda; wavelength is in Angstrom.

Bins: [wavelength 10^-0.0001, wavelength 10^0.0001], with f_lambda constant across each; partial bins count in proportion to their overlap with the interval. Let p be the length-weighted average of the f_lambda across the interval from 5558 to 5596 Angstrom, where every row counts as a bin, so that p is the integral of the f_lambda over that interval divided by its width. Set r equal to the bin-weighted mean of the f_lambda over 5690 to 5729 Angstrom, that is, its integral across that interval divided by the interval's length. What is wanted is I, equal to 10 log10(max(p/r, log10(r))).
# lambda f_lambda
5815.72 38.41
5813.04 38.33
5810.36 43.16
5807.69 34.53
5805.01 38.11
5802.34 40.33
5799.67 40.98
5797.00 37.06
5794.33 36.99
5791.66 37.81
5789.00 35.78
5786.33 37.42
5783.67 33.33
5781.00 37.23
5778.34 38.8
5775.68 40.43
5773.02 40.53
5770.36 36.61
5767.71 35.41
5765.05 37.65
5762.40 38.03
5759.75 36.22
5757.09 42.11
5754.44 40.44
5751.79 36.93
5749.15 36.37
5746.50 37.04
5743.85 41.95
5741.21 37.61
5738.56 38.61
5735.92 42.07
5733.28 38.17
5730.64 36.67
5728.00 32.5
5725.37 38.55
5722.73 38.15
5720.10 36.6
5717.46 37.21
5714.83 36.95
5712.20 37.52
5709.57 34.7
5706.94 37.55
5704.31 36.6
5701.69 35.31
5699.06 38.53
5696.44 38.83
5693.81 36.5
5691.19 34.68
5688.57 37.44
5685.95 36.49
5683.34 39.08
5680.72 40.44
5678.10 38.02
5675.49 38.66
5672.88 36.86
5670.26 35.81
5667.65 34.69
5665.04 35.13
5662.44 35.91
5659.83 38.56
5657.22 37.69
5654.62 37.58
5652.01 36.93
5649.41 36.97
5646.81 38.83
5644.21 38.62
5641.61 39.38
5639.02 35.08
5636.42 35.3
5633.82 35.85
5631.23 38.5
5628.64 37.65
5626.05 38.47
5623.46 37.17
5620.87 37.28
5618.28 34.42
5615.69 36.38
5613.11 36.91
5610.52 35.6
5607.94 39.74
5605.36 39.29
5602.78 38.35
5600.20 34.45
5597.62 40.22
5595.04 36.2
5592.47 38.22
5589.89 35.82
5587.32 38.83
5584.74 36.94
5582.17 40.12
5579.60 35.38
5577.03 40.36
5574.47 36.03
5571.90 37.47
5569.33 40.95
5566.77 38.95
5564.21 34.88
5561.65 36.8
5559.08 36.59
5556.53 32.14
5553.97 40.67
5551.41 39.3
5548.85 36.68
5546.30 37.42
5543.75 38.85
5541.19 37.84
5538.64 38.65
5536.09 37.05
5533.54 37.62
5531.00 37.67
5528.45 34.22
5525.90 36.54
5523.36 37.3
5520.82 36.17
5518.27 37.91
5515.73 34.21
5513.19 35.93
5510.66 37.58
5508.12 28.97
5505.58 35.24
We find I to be 1.94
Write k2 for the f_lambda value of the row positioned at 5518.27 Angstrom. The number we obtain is 37.91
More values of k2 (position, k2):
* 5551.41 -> 39.3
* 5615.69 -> 36.38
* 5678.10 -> 38.02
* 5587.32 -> 38.83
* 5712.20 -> 37.52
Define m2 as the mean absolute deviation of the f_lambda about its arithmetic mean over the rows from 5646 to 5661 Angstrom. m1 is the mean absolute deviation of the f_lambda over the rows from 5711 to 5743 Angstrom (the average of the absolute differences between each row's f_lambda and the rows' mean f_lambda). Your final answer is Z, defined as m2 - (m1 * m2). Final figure -0.19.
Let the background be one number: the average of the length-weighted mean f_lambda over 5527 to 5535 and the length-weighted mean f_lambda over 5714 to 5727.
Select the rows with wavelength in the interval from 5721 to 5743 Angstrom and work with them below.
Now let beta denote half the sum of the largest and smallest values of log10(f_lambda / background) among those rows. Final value 0.000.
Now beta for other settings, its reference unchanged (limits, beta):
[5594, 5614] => 0.003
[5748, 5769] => 0.019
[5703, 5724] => -0.007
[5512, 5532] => -0.011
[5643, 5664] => 0.005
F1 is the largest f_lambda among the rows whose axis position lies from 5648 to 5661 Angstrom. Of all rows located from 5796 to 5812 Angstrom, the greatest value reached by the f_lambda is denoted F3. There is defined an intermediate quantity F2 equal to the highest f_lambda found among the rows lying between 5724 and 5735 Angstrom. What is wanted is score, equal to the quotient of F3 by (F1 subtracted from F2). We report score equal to -4316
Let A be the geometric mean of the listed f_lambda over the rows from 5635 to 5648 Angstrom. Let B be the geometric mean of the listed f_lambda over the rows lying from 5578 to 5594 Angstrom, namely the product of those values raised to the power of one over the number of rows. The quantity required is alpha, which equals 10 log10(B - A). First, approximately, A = 37.4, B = 37.5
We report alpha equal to -9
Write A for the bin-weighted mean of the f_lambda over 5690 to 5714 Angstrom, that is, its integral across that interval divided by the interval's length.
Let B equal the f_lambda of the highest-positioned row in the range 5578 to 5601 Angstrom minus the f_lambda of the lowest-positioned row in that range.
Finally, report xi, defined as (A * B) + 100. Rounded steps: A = 36.7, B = -0.9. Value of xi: 66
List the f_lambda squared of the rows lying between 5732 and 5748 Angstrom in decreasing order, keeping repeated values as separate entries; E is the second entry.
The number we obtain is 1760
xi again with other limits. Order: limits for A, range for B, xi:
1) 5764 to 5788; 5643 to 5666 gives -31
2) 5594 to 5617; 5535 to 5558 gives -84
